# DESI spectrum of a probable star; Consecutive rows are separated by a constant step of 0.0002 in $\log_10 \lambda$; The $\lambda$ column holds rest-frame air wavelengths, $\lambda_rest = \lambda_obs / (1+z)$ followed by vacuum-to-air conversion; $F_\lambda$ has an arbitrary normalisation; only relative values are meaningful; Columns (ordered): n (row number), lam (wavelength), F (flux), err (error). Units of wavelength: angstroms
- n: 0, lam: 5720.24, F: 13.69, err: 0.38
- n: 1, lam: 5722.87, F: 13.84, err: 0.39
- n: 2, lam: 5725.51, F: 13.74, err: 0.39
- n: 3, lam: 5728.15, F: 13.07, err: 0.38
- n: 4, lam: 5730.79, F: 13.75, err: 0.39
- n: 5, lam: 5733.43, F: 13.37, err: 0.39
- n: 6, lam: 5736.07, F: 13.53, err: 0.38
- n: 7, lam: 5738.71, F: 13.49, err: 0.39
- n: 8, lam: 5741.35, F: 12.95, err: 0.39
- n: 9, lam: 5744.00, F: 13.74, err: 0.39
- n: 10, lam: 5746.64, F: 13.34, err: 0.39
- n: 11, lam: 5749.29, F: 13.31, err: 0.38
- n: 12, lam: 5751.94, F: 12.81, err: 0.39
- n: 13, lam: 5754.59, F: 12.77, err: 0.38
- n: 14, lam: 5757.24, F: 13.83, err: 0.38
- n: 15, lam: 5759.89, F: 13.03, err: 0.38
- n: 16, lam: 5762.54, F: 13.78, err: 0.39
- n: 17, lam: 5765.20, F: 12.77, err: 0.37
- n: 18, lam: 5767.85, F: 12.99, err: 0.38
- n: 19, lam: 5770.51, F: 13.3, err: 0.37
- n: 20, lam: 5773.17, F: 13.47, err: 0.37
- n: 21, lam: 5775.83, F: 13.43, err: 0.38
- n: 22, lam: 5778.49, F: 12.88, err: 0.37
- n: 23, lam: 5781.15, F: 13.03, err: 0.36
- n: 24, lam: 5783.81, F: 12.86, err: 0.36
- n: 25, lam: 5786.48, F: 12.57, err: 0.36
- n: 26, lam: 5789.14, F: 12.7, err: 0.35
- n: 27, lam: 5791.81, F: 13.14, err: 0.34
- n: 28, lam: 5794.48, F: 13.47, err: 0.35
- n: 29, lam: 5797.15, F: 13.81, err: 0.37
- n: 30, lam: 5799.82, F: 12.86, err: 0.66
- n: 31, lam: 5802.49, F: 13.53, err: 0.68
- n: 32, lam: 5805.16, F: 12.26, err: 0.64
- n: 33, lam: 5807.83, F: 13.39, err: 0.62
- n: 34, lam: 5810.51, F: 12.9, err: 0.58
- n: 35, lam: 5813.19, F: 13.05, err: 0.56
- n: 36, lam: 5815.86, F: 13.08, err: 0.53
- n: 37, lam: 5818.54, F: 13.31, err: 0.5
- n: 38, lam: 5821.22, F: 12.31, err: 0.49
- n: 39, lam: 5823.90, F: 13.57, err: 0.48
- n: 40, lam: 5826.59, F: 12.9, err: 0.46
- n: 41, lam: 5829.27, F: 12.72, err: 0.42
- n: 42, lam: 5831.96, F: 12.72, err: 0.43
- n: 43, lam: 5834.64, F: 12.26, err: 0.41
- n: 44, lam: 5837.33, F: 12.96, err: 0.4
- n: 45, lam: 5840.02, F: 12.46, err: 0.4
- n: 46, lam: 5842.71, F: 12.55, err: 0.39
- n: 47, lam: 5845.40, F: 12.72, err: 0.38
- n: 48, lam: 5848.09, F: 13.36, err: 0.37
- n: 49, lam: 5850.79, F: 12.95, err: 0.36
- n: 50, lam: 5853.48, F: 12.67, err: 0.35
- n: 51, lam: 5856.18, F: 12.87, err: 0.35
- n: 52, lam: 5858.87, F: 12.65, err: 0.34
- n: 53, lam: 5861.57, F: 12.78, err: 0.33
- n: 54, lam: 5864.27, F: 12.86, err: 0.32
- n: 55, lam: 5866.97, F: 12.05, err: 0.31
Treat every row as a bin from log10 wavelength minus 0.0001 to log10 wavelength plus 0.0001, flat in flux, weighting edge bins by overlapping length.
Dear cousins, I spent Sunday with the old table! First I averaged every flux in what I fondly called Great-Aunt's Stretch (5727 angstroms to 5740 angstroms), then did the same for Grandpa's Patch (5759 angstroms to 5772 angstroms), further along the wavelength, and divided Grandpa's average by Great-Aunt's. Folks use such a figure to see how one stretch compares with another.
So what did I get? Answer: 0.980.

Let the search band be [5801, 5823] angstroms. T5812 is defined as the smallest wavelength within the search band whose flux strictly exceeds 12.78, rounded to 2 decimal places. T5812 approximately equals 5802.49 angstroms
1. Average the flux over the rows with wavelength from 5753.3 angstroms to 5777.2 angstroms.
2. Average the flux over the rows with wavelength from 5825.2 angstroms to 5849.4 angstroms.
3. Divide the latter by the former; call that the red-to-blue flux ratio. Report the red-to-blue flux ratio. 0.960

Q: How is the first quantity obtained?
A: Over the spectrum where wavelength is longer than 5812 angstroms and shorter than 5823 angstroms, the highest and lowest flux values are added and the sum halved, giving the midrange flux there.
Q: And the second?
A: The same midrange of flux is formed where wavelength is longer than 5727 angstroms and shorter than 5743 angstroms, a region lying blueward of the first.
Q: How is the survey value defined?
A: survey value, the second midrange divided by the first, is 1.04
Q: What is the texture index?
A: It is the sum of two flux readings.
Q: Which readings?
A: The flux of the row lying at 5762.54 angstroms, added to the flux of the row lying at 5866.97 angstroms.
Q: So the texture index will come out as 25.8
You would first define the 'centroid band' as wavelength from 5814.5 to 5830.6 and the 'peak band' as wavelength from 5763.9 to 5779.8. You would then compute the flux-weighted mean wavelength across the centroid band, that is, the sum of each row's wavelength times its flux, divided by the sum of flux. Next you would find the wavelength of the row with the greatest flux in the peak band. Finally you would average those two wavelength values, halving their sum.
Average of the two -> 5797.9 angstroms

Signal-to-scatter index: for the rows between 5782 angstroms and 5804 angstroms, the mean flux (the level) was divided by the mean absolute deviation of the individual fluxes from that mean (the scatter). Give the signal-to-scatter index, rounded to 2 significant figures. 35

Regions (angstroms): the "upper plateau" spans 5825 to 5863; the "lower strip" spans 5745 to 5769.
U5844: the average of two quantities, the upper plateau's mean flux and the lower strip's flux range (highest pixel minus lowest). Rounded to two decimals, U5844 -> 6.91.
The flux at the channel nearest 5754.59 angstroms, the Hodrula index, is 12.77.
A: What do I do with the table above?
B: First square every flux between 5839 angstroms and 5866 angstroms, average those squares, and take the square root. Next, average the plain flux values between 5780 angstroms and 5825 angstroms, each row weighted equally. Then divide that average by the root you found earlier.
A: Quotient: 1.02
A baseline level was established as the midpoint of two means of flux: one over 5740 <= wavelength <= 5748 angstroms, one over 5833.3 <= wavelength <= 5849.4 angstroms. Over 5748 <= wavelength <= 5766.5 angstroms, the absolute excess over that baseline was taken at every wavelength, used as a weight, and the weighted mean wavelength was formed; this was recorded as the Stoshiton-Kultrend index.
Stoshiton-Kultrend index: 5758.0 angstroms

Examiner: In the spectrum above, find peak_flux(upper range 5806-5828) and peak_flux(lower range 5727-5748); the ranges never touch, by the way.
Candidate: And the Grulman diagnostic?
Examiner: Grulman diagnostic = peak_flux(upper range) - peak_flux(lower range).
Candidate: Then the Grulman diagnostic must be -0.18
